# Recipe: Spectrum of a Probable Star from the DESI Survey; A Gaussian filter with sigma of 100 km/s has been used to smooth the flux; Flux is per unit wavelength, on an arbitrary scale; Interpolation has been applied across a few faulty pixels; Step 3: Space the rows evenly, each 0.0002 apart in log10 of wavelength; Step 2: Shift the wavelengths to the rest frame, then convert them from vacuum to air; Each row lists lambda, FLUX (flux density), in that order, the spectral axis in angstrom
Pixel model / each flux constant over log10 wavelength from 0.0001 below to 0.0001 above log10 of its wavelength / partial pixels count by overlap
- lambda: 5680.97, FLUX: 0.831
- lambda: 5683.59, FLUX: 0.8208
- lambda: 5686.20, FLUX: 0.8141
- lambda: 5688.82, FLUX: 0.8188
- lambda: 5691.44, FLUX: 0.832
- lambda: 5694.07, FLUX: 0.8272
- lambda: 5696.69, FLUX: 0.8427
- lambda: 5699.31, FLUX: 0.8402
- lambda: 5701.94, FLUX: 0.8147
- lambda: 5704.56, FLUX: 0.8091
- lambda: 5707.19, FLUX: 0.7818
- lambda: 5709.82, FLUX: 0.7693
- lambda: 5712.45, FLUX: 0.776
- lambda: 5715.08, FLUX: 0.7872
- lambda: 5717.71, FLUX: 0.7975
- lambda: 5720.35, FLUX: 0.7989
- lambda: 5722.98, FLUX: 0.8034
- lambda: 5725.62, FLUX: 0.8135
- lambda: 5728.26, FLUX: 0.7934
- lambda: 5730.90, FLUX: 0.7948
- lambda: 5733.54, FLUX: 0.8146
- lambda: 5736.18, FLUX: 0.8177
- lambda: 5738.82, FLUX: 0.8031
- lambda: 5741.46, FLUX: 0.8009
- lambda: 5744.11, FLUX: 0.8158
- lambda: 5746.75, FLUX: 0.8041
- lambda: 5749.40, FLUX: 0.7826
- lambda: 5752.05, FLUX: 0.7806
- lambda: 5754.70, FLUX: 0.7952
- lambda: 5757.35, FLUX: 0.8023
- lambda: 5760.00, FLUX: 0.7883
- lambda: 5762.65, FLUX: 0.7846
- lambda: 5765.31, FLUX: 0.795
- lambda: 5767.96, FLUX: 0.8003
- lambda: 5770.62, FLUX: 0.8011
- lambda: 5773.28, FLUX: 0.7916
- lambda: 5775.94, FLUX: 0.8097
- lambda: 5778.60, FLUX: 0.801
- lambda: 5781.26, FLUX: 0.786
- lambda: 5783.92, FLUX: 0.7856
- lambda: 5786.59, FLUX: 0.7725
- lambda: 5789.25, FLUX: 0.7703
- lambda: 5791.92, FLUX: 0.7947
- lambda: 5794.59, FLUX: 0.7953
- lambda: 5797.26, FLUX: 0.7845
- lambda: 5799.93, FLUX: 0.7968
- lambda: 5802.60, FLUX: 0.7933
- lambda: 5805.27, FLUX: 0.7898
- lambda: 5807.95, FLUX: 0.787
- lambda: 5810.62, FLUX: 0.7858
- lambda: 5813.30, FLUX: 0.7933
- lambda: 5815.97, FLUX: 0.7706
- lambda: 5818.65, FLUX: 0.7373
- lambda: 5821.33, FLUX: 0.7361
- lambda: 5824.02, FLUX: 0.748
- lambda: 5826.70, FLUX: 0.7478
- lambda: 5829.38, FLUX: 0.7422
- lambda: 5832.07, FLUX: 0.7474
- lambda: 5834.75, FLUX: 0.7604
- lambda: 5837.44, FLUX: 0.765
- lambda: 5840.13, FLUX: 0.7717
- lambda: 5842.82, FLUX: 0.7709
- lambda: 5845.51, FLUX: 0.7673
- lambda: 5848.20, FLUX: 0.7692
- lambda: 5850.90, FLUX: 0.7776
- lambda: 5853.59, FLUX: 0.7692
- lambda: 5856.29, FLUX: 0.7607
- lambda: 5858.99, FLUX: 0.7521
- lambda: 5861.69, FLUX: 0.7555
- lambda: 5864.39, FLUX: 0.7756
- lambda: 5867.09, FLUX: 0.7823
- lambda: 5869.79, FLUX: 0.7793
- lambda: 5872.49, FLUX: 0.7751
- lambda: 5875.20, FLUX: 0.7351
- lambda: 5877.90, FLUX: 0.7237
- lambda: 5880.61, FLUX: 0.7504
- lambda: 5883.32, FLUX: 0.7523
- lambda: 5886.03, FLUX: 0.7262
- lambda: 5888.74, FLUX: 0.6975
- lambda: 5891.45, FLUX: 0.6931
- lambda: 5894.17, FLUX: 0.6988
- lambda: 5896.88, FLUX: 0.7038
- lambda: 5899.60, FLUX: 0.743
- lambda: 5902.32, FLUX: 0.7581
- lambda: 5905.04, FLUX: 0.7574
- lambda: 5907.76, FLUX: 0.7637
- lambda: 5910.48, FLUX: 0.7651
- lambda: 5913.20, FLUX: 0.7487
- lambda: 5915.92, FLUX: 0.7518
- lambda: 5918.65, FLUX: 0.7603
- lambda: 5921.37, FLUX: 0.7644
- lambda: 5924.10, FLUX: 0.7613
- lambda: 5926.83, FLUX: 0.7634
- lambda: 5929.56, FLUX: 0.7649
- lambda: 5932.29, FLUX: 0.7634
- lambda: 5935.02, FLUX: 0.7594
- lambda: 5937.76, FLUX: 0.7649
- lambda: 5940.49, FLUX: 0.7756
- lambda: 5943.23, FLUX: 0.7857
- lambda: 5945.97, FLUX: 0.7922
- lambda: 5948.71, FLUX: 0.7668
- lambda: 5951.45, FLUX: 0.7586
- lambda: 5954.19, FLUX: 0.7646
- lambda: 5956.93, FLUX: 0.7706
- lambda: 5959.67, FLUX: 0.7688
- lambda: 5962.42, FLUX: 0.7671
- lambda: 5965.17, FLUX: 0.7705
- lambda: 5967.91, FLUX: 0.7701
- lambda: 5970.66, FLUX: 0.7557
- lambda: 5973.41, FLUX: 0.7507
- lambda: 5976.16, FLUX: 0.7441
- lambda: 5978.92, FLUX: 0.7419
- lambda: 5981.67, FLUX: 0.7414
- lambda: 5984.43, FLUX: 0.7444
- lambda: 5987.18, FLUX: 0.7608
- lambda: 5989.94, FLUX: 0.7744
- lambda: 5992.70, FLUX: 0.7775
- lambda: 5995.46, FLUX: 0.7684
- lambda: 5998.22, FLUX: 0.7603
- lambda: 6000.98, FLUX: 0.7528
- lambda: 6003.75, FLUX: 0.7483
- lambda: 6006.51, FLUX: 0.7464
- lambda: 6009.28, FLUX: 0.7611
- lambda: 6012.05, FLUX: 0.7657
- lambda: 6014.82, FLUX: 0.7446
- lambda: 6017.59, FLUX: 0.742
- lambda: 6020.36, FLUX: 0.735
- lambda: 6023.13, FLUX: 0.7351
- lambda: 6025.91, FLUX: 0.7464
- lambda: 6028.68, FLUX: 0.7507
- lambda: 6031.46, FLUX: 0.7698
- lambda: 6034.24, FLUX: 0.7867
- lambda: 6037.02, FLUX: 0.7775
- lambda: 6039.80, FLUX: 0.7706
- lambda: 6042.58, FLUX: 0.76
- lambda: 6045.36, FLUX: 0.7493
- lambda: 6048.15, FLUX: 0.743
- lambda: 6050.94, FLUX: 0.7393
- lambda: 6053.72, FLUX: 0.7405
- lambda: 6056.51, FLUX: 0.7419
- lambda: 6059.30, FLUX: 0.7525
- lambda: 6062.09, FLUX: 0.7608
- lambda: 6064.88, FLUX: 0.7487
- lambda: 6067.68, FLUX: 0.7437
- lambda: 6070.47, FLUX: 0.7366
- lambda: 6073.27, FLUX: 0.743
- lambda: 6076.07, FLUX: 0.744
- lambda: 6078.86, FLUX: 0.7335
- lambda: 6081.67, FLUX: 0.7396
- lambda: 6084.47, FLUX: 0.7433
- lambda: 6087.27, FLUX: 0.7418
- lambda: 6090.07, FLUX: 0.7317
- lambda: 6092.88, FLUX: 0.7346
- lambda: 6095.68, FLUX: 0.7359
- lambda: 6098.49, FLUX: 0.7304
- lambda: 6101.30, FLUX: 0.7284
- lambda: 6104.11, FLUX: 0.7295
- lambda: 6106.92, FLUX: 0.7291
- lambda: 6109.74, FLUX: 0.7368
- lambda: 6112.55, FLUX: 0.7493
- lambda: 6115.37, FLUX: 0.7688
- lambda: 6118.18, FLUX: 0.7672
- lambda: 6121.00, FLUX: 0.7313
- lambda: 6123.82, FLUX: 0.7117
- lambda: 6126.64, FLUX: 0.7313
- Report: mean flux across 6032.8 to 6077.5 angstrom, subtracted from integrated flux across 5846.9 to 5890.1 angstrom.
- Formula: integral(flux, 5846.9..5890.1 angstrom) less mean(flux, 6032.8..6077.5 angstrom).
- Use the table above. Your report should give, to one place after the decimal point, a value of 31.9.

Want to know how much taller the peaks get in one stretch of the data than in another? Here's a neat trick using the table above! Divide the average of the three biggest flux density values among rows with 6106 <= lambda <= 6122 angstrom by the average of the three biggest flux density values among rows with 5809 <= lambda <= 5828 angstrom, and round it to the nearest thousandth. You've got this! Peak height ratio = 0.973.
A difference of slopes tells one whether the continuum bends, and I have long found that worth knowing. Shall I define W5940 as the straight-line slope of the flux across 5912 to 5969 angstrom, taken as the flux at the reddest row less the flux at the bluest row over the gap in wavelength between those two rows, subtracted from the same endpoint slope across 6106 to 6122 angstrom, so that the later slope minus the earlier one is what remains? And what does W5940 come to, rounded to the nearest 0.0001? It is -0.0002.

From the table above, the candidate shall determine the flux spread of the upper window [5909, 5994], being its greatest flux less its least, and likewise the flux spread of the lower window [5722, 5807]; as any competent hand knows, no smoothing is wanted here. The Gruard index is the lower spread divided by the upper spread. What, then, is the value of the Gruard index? 0.93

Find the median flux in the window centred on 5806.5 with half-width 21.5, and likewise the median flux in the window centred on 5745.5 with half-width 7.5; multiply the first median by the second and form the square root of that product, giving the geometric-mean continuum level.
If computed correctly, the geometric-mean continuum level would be 0.794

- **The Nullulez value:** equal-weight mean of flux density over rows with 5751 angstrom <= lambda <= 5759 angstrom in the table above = 0.793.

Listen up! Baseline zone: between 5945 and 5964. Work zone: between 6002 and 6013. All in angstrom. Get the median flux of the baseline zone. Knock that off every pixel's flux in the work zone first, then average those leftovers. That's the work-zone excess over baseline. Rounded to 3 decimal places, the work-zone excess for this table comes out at -0.012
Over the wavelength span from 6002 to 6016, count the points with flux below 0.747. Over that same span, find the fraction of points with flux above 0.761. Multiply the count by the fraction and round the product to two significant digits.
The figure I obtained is 0.80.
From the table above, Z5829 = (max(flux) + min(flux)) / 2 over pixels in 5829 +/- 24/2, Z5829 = 0.754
